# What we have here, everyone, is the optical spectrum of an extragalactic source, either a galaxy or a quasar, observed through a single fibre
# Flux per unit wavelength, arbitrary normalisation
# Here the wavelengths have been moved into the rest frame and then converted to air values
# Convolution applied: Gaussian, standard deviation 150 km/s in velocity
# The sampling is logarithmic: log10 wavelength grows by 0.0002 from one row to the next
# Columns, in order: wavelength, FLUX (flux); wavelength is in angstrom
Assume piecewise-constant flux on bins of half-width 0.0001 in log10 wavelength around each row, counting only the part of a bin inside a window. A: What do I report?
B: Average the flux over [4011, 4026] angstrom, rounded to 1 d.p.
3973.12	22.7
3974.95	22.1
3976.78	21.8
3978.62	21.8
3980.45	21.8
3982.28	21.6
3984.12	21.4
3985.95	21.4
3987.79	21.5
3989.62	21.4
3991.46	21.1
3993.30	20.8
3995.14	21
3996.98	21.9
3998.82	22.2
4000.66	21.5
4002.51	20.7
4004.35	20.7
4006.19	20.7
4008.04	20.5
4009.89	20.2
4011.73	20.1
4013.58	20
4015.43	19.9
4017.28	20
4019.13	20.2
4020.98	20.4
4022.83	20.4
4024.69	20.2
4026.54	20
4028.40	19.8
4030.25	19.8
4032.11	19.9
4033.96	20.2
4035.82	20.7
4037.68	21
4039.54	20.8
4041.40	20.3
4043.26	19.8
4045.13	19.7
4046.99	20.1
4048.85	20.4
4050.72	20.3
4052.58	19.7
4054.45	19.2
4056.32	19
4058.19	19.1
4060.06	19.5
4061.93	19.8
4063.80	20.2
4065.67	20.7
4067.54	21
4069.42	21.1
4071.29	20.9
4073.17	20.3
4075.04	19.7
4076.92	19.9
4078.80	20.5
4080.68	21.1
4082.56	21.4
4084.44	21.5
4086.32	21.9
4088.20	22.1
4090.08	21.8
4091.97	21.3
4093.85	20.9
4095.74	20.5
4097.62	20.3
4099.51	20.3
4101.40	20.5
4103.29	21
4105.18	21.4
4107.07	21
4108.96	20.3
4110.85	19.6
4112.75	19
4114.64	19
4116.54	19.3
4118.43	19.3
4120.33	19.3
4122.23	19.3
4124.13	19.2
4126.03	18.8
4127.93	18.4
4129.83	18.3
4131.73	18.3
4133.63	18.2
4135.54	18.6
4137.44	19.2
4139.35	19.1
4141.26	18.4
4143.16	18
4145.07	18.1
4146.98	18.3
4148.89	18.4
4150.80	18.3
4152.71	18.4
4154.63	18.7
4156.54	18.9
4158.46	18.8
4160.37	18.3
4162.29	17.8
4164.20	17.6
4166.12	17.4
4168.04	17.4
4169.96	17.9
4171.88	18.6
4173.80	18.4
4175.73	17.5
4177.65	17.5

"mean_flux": 20.1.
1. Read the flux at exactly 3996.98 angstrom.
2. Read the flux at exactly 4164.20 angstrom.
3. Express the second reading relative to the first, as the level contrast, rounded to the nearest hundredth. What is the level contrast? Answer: 0.80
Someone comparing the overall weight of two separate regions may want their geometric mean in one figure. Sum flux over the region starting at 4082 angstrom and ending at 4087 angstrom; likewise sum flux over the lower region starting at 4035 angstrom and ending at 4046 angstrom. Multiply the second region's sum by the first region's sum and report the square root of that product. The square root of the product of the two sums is 89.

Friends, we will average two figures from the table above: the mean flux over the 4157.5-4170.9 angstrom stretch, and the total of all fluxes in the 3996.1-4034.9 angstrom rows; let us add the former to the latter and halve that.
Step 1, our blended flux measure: 224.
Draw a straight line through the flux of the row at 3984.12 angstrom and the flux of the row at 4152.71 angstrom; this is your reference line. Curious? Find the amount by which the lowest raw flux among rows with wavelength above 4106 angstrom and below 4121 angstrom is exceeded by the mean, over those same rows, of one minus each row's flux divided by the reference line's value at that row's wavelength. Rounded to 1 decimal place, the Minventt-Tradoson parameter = -19.0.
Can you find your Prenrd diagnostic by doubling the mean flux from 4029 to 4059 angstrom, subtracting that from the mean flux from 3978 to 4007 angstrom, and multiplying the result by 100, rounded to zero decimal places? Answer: -1866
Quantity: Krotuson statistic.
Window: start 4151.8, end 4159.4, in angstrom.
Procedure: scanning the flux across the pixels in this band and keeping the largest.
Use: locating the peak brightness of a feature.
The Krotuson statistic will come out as 18.9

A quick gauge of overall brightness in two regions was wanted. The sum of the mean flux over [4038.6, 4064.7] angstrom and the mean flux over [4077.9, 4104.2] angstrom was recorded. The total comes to 40.9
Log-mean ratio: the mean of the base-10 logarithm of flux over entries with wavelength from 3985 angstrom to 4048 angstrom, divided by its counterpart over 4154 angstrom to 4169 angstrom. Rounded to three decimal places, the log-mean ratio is 1.044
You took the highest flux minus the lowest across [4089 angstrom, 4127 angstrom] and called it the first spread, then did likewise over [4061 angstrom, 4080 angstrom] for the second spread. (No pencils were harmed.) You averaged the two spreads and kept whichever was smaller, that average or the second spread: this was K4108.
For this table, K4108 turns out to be 1.4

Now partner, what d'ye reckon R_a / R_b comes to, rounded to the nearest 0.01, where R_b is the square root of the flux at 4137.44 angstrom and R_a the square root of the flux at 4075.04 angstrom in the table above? 1.01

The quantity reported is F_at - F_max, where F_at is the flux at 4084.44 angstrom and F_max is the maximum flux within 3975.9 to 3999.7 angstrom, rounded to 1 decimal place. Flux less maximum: -0.7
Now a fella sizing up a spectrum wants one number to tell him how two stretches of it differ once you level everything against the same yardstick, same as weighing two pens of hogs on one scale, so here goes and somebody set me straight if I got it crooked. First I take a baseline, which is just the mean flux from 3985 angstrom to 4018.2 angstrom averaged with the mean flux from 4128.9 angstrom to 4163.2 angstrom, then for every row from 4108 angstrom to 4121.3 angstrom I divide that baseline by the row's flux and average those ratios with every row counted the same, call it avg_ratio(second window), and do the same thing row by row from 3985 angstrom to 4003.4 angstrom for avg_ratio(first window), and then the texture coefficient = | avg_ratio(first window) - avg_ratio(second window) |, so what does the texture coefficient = 0.093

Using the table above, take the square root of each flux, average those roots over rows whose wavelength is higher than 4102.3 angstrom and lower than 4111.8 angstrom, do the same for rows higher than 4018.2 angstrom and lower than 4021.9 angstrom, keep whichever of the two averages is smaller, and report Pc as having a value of 4.51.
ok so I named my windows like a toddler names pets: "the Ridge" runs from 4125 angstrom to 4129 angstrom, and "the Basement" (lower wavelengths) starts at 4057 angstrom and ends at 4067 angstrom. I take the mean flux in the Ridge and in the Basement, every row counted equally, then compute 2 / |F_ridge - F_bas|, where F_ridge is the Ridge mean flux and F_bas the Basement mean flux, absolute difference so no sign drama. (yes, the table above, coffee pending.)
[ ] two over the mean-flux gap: 1.6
